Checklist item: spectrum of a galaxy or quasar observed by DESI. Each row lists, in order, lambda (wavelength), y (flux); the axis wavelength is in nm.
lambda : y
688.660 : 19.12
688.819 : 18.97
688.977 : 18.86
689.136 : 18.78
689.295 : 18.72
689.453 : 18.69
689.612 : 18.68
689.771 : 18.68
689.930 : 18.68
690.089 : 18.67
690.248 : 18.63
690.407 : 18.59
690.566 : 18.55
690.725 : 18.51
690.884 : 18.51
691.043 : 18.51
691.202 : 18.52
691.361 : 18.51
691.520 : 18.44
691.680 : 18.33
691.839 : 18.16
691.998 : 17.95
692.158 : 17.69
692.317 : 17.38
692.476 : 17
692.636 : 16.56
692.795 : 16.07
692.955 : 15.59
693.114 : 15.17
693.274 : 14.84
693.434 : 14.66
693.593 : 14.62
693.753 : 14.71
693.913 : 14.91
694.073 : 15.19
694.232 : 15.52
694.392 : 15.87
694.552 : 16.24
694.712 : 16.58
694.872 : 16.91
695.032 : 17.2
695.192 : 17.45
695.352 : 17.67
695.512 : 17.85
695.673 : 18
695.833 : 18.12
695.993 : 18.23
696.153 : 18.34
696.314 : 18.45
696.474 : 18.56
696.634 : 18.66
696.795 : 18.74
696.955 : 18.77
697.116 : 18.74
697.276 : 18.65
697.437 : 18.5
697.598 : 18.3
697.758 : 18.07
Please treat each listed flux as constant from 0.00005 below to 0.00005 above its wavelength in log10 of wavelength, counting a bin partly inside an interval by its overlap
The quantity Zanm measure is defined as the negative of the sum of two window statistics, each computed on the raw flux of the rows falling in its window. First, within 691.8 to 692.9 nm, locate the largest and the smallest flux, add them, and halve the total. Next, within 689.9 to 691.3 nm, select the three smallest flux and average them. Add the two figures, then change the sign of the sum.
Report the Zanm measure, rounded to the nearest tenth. -35.6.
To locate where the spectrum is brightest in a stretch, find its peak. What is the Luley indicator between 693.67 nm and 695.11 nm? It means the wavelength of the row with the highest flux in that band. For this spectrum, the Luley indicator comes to 695.032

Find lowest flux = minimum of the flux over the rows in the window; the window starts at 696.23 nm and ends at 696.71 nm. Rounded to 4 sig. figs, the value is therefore 18.45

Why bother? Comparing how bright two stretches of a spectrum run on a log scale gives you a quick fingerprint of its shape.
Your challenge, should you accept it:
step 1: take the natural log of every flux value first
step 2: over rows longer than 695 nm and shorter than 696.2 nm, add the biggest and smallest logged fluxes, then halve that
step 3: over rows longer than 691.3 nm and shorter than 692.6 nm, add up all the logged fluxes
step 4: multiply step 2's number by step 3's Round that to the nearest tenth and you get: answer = 66.4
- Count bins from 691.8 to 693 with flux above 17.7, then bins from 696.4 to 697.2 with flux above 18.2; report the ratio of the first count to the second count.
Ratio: 0.40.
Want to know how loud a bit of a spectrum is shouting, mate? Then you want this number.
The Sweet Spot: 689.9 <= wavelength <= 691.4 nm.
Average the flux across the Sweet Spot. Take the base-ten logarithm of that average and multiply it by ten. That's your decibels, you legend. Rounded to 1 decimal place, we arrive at 12.7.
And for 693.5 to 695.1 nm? 12.0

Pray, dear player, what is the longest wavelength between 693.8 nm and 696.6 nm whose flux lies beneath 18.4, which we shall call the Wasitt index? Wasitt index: 696.153 nm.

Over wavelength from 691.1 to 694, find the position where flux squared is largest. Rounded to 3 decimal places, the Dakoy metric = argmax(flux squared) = 691.202 nm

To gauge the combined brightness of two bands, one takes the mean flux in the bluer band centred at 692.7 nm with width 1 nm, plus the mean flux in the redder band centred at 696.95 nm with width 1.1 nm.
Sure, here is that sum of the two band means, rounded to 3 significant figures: 35.0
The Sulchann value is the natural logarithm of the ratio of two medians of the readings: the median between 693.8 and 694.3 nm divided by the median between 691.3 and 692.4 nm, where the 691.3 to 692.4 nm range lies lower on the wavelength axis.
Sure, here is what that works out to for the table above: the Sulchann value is -0.18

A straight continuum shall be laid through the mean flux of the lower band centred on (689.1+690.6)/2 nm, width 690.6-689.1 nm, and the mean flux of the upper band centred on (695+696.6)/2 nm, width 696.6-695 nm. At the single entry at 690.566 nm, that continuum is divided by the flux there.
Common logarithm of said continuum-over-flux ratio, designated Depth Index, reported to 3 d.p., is 0.001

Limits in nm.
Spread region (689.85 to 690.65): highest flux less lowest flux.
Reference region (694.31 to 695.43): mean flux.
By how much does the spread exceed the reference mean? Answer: -16.7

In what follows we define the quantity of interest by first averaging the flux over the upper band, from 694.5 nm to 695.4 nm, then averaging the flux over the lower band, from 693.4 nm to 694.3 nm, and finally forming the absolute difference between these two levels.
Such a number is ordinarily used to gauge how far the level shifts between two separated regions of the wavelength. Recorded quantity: 2.1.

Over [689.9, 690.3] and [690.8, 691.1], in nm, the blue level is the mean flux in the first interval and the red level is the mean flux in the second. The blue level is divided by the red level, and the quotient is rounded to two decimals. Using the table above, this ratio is 1.01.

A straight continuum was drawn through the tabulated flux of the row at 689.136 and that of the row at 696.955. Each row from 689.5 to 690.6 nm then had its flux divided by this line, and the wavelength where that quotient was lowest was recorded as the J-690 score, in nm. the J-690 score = 690.566 nm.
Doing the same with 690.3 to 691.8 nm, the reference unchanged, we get 691.680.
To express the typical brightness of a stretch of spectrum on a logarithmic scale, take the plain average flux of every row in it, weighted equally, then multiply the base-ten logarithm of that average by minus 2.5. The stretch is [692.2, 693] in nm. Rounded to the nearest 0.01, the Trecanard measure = -3.05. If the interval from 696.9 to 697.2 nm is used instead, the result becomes -3.18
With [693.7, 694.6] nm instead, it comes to -2.97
